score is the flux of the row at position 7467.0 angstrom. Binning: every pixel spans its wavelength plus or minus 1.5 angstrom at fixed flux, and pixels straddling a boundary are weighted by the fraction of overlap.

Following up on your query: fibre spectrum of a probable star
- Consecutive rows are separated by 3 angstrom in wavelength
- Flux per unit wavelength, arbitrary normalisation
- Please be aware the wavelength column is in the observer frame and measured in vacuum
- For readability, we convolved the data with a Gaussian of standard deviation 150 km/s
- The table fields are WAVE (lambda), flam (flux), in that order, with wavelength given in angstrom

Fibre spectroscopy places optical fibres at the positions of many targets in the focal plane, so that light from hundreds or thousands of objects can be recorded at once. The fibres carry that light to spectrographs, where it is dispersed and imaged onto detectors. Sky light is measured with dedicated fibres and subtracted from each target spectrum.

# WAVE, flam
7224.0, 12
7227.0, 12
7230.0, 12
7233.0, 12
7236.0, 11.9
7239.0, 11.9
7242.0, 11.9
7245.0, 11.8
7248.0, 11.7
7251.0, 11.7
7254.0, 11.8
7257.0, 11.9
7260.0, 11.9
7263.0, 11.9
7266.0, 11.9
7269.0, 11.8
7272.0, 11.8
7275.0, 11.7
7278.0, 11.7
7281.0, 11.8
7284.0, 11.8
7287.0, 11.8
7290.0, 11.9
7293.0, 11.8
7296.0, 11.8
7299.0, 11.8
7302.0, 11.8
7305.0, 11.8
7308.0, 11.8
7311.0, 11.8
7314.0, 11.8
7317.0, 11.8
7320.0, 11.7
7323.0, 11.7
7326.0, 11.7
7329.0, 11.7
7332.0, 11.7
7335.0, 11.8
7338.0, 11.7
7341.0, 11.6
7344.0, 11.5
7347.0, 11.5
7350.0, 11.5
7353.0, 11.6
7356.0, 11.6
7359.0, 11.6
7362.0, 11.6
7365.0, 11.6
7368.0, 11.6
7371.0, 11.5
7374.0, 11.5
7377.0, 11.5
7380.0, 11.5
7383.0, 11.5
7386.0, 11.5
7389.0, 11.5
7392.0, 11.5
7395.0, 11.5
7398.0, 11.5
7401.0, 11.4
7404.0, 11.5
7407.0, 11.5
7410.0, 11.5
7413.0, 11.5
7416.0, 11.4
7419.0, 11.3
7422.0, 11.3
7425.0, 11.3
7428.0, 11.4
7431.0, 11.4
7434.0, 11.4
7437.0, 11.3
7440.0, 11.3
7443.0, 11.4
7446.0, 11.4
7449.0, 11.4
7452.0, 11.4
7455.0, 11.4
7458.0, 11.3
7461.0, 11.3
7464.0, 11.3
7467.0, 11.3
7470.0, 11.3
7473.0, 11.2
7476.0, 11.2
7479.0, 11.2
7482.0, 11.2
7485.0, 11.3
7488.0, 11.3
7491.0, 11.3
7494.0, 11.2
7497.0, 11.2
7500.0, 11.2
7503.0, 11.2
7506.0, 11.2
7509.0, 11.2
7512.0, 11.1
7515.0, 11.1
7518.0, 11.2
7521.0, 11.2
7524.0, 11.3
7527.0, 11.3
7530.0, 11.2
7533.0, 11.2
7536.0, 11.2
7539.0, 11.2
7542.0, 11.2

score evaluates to 11.3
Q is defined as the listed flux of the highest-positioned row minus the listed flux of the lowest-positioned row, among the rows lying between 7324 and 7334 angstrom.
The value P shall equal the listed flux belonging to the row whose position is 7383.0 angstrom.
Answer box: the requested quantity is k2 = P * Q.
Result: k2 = 0.00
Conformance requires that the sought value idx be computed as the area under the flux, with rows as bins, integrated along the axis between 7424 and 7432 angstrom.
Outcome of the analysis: 91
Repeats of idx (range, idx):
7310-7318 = 94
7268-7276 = 94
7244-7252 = 94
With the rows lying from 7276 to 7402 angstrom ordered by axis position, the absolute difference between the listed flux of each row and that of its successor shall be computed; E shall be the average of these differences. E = 0.0268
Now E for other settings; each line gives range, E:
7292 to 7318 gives 0.0000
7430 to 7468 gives 0.0250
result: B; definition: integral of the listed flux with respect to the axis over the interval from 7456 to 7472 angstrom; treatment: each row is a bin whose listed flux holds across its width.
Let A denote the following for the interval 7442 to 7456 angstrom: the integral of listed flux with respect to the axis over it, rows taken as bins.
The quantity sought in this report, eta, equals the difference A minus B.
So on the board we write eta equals -21.2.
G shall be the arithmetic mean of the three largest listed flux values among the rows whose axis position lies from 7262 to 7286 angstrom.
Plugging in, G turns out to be 11.9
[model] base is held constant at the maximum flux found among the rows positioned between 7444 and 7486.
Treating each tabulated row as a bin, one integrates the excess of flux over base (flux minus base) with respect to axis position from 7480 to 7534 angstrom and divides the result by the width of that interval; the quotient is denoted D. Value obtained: -0.18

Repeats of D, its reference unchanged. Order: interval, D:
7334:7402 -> 0.15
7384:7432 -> 0.04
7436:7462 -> -0.04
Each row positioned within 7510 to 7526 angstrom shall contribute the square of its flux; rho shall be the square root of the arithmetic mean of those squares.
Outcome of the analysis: 11.2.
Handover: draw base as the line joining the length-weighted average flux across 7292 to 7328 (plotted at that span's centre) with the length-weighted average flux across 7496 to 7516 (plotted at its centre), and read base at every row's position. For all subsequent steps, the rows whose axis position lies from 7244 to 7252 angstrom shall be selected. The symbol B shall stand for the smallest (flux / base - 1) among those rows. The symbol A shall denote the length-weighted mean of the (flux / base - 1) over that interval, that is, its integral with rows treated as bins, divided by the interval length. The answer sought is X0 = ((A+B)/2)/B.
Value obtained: 0.94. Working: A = -0.0194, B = -0.0220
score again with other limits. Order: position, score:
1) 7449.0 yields 11.4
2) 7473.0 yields 11.2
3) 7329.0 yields 11.7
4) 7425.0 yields 11.3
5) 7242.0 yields 11.9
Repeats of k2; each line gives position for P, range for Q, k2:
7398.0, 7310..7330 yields -1.15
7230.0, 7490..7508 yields -1.20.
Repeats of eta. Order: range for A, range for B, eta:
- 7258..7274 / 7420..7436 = 8.0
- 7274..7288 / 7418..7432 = 5.9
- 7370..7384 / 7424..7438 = 1.9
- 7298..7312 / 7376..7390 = 4.2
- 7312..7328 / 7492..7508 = 8.6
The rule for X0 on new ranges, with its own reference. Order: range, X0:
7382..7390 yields 0.91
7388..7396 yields 0.85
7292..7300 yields 0.82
